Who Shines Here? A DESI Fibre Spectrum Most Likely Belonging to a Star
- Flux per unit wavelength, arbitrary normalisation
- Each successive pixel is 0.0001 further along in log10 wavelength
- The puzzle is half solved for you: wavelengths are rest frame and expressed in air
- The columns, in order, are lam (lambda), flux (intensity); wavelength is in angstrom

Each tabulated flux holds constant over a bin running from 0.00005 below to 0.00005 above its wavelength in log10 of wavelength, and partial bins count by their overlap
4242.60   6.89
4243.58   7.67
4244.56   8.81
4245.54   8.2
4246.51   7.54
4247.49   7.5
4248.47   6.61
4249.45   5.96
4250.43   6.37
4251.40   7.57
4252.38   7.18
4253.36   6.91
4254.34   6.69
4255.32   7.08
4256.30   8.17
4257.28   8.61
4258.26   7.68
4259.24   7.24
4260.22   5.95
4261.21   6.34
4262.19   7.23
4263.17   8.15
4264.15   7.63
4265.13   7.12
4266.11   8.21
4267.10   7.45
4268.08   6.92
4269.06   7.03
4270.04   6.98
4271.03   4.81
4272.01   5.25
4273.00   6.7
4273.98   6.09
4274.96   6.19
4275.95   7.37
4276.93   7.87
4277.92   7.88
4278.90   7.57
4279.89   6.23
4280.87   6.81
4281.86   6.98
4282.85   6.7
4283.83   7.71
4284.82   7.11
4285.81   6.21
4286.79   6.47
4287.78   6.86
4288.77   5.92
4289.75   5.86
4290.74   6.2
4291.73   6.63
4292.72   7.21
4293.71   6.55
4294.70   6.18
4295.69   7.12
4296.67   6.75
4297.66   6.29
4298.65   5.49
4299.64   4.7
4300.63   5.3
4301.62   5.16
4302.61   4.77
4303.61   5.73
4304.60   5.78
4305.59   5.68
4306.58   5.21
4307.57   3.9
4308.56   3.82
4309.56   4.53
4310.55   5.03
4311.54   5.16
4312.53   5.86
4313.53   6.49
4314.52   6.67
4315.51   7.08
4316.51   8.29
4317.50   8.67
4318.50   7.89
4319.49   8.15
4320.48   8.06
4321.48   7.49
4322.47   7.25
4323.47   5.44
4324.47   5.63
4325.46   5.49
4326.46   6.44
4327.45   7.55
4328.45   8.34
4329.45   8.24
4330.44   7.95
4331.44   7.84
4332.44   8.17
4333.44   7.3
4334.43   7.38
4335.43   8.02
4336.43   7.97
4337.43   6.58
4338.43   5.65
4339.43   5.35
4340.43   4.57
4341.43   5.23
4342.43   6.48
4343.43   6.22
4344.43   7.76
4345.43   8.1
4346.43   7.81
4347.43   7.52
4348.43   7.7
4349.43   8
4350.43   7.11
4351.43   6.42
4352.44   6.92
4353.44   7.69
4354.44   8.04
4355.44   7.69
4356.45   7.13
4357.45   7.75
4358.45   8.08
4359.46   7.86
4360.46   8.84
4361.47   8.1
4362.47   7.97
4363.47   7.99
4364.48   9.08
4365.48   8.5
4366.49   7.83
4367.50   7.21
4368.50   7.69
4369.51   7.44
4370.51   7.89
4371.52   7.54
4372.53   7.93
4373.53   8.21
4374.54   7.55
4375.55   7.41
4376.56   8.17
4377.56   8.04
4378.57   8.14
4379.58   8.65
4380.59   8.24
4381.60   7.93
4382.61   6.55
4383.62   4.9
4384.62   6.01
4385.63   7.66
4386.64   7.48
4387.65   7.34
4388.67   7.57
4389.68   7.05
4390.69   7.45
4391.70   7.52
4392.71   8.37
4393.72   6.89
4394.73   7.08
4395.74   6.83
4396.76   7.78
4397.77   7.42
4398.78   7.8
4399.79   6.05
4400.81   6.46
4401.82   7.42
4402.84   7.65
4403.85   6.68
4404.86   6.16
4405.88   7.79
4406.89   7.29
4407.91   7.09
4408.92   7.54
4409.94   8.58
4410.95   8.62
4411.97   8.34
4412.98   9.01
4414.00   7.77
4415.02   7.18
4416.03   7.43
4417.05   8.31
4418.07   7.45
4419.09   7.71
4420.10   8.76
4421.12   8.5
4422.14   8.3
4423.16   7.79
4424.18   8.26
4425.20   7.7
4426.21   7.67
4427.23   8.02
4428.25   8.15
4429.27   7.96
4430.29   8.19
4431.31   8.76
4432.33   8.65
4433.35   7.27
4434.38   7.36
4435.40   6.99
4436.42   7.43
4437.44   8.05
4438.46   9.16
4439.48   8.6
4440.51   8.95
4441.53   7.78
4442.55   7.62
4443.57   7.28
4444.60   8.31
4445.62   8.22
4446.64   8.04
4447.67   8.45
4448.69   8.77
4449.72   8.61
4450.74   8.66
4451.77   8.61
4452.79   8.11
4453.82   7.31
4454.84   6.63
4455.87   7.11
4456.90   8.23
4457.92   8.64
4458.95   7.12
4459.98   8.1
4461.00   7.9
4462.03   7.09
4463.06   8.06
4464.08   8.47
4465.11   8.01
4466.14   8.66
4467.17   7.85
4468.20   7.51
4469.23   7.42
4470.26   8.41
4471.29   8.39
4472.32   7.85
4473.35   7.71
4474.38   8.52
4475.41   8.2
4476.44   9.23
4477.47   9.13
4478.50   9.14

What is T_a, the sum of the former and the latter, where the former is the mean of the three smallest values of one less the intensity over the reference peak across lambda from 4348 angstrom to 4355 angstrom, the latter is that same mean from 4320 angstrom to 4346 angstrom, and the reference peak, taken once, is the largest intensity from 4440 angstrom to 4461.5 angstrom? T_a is 0.19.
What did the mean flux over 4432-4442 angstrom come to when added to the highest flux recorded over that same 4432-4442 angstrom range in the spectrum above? 17.2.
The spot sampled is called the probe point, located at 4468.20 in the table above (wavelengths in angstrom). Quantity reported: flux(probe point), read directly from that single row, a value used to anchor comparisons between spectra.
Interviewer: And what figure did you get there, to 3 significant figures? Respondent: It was 7.51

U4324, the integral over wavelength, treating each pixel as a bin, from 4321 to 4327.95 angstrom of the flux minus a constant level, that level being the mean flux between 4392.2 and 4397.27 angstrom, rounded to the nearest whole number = -6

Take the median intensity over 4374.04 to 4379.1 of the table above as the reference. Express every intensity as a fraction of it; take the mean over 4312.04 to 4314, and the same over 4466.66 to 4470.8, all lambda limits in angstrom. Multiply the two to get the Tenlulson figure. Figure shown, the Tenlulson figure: 0.74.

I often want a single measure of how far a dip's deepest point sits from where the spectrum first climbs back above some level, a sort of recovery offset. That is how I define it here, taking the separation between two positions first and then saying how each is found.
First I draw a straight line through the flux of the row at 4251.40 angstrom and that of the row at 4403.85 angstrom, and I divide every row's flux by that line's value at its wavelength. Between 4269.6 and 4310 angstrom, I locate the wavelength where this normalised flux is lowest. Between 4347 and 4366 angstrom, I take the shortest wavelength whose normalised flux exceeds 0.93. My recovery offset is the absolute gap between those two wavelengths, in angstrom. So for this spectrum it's 38.9 angstrom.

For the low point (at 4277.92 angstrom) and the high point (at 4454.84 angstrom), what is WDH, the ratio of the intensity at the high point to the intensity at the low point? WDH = 0.84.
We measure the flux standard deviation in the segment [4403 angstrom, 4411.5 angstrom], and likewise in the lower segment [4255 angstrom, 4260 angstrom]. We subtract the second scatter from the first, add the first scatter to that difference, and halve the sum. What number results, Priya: 0.5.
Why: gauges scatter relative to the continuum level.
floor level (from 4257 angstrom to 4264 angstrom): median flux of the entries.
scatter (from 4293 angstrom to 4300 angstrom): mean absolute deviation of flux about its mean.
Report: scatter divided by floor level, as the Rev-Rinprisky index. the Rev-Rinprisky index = 0.084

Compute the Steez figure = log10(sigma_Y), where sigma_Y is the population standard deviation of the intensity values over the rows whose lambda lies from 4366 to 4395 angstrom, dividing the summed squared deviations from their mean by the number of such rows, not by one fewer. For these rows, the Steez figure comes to -0.13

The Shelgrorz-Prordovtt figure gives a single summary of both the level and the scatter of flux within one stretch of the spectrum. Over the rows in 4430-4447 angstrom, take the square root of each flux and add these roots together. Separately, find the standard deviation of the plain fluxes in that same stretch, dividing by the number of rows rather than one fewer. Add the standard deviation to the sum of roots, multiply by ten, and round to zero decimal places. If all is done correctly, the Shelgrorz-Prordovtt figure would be 488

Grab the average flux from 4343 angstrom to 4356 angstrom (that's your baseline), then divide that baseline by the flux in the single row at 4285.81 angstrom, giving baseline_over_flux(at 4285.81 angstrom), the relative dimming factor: 1.20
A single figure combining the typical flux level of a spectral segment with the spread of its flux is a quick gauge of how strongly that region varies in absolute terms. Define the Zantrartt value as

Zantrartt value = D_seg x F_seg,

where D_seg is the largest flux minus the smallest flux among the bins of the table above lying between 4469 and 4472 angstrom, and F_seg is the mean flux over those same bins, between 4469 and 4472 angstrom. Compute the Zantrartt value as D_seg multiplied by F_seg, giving 8.0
